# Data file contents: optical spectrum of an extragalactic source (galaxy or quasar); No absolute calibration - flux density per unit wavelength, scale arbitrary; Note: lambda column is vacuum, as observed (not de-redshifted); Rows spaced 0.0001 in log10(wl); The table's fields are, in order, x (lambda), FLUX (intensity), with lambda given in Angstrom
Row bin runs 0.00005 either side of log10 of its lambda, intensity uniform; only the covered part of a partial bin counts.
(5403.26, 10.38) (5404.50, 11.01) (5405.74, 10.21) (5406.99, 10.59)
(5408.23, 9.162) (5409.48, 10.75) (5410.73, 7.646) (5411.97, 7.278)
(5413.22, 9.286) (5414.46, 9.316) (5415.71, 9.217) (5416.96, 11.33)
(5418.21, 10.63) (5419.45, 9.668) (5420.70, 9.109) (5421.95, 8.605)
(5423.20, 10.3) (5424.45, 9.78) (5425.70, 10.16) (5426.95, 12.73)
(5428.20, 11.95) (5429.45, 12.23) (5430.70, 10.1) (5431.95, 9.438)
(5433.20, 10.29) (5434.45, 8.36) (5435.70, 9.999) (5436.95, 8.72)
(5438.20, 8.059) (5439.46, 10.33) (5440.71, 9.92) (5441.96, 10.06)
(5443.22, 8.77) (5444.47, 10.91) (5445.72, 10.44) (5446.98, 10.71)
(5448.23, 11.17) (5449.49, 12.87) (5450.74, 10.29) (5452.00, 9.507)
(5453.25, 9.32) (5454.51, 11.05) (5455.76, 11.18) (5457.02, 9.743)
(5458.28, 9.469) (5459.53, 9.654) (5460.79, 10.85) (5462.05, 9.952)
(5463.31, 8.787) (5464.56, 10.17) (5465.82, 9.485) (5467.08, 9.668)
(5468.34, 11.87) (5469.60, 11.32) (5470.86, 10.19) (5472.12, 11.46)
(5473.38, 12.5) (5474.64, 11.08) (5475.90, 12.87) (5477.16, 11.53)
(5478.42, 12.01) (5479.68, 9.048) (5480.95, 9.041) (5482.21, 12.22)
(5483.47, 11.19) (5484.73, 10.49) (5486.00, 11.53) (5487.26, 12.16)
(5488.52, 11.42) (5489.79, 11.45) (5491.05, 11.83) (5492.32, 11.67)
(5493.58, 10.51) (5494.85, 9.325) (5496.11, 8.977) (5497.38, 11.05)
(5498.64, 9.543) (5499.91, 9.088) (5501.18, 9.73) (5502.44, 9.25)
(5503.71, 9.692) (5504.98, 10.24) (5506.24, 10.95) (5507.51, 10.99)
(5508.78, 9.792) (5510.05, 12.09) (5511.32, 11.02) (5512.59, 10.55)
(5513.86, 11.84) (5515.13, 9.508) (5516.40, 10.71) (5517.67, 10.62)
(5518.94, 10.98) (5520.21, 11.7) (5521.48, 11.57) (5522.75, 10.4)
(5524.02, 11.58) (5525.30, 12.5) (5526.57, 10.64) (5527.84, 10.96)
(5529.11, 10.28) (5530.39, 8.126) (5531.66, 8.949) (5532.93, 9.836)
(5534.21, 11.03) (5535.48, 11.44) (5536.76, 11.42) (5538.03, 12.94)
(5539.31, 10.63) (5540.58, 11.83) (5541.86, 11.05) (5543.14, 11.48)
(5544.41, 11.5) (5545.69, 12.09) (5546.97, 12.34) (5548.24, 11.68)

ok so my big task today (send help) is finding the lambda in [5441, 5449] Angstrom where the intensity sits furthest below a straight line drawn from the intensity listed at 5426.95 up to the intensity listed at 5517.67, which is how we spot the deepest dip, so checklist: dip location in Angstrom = 5443.22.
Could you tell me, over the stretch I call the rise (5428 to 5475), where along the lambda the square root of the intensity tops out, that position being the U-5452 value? 5449.49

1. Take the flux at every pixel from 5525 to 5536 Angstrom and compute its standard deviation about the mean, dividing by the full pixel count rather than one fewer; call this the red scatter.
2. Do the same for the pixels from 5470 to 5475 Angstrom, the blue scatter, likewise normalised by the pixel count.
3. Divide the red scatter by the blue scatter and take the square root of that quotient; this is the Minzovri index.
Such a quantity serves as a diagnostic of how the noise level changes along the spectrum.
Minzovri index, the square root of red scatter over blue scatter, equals 1.22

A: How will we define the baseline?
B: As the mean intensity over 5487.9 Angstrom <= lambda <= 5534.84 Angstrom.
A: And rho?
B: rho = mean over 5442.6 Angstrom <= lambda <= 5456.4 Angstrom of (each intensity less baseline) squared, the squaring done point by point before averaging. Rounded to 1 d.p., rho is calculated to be 1.1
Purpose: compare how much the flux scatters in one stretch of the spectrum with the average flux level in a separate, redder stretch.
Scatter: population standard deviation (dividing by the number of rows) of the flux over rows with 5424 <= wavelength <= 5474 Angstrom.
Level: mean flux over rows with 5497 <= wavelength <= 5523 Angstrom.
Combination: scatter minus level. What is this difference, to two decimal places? -9.39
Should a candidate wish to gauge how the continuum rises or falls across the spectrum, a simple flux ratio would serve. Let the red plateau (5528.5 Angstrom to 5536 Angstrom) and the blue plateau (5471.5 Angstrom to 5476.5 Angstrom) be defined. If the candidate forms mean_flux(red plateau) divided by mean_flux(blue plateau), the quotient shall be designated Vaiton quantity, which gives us 0.83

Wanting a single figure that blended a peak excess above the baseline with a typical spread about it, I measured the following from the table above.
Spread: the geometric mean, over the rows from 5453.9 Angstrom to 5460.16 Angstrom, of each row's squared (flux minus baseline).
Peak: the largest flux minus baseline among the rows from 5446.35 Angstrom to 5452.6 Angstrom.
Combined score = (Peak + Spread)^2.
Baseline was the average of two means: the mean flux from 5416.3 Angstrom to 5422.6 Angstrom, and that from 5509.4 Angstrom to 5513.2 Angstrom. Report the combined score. 8.4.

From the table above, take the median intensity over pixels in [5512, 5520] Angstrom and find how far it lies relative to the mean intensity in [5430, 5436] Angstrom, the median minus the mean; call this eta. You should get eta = 1.0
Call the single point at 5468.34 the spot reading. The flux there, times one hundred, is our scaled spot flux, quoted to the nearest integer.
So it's 1187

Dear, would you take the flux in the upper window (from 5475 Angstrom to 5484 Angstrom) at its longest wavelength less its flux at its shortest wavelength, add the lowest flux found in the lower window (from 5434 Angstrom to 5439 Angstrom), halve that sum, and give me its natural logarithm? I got 1.16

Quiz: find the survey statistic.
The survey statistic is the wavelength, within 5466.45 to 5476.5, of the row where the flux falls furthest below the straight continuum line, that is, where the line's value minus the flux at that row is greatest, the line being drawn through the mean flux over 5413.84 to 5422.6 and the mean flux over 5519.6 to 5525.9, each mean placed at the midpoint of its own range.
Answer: 5467.08 Angstrom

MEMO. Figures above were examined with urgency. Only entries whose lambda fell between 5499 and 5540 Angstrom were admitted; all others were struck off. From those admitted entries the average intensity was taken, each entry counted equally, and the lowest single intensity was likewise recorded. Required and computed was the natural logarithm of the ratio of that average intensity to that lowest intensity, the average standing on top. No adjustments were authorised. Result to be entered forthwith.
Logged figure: 0.27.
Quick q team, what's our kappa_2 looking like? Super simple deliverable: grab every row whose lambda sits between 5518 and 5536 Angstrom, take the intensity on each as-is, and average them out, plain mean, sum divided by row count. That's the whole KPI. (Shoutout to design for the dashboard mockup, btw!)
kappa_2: 10.7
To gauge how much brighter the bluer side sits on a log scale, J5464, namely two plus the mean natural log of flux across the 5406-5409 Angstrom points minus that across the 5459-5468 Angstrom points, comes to 2.01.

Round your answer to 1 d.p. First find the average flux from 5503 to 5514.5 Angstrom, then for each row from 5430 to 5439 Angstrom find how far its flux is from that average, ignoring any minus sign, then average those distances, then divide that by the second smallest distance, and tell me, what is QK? 2.2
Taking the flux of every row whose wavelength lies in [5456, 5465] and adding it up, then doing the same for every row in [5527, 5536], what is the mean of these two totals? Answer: 70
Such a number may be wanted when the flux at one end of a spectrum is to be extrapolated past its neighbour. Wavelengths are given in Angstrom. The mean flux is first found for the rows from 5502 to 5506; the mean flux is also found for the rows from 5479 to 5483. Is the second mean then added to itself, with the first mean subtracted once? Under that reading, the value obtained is 10.5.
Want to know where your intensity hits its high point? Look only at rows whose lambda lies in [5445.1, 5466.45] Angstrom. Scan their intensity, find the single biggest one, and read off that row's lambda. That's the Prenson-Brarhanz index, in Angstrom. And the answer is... 5449.49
